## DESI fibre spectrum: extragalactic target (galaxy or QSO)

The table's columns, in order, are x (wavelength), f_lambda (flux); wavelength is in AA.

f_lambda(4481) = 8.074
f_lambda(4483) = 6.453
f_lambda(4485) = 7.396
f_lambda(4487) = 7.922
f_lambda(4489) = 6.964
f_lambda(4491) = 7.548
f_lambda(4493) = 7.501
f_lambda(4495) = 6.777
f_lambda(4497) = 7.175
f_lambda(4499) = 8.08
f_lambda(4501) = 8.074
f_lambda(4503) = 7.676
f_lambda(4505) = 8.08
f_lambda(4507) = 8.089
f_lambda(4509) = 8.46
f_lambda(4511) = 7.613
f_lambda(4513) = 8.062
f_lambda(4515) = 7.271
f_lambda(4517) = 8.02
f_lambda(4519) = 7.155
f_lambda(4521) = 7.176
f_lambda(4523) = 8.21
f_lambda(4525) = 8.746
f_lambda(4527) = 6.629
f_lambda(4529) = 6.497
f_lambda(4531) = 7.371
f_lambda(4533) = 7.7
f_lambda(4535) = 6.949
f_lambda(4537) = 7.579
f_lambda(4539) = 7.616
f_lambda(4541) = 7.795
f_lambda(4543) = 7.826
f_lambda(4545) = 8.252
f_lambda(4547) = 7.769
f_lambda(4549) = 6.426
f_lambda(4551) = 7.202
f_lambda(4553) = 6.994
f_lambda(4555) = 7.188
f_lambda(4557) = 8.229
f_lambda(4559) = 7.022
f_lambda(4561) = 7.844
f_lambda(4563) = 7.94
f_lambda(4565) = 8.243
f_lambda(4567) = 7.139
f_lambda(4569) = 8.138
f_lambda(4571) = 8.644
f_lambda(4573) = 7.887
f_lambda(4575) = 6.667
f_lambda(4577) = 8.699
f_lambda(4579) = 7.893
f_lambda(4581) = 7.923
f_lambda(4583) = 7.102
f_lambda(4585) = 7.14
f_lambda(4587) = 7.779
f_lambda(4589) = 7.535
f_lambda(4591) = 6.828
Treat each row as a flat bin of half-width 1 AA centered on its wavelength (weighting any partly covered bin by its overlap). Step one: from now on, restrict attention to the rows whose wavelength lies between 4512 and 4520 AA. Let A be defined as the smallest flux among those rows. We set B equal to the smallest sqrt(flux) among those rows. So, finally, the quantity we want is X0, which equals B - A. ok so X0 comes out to -4.5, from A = 7.155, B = 2.67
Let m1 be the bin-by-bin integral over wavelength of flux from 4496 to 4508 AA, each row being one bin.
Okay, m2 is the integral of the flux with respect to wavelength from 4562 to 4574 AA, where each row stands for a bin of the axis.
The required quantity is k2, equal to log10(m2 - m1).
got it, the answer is 0.2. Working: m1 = 94.3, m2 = 96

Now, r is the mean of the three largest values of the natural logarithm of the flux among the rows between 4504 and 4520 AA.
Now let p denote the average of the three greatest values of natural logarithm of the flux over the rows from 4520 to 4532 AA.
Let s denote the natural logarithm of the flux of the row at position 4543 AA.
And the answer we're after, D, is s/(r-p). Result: 141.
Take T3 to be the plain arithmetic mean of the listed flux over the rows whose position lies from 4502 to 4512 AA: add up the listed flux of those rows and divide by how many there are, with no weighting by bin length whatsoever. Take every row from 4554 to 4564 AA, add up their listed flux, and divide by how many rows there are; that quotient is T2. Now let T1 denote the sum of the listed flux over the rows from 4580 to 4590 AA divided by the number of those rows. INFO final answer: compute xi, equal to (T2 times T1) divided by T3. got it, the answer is 7.2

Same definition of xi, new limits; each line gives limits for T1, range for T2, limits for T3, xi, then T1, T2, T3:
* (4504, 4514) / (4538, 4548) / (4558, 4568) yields 8.3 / 8.06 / 7.85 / 7.6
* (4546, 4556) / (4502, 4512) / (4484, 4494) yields 7.6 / 7.12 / 7.98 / 7.5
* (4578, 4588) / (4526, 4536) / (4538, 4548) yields 6.8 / 7.57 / 7.03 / 7.9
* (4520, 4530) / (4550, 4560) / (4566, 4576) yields 7.1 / 7.45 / 7.33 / 7.7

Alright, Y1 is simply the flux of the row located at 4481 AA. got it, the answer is 8.074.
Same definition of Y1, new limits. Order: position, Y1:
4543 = 7.826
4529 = 6.497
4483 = 6.453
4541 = 7.795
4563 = 7.94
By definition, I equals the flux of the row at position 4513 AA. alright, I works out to 8.062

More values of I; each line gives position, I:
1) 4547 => 7.769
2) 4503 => 7.676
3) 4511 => 7.613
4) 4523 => 8.21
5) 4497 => 7.175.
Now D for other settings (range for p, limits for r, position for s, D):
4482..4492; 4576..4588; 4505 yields 30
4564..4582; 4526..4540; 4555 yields -18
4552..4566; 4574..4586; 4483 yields 559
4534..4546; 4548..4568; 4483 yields 83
